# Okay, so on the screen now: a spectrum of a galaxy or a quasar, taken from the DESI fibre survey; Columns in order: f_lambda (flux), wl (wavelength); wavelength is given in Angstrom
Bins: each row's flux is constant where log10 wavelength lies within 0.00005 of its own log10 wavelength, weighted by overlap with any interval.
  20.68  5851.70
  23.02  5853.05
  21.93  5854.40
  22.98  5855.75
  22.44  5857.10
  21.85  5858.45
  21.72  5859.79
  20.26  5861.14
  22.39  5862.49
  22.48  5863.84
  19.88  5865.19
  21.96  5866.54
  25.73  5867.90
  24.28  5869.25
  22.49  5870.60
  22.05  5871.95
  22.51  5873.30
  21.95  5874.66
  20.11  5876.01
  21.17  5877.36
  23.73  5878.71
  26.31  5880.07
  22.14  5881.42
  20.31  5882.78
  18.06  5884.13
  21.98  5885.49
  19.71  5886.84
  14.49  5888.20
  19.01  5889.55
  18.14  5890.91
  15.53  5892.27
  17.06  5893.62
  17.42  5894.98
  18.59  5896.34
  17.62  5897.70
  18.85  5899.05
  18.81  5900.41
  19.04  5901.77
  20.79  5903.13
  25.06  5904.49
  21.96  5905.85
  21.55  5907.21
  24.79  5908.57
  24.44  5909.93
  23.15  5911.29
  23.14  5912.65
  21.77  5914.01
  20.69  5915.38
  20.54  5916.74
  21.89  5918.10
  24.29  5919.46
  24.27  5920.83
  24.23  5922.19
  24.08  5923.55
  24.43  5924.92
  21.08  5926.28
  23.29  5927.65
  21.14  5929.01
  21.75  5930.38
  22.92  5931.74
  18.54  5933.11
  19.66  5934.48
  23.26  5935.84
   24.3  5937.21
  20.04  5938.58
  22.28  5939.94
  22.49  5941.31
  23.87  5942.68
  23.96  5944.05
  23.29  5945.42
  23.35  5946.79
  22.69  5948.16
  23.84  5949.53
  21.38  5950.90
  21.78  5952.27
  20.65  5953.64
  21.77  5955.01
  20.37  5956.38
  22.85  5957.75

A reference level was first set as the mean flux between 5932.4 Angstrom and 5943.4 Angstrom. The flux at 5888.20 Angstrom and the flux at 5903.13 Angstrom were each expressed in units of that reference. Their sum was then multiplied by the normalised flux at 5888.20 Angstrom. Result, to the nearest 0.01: 1.08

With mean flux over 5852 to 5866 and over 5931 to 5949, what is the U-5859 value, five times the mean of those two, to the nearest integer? 111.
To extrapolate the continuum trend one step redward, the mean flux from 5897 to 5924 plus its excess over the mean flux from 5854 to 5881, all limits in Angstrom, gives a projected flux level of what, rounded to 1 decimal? 21.7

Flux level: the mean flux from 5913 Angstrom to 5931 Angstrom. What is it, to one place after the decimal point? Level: 22.6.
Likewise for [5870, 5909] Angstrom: 20.4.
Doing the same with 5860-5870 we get 22.4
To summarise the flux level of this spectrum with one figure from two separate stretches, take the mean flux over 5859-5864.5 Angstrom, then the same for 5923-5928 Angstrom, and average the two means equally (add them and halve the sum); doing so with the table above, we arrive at 22.5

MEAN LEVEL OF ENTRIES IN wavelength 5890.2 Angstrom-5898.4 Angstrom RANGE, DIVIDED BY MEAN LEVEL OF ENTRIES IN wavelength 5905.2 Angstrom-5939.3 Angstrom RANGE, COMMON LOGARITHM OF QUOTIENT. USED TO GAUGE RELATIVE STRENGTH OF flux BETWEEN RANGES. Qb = -0.11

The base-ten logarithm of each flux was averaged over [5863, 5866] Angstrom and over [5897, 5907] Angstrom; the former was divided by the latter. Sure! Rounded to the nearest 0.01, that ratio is 1.02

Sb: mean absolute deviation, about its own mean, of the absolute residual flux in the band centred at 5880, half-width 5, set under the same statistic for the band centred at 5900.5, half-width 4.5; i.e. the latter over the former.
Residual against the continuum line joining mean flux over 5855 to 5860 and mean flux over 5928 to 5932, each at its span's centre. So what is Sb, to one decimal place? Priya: 0.5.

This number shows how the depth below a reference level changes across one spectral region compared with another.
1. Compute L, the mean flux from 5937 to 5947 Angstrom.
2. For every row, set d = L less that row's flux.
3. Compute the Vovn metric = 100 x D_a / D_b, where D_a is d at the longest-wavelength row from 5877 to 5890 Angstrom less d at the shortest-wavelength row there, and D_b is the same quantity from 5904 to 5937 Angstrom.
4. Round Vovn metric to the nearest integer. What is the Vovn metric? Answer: 120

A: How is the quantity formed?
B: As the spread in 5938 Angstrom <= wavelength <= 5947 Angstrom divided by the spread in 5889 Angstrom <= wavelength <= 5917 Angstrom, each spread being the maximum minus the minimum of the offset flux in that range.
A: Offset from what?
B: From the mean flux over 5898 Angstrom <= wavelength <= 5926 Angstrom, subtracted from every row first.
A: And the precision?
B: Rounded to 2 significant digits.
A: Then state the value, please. 0.41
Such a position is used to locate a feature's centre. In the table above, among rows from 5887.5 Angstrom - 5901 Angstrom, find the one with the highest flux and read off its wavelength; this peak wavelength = 5889.55 Angstrom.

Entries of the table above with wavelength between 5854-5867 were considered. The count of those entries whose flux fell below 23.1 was 10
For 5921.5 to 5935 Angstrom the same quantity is 6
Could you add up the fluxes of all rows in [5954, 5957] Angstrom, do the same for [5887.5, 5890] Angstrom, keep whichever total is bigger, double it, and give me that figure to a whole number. 84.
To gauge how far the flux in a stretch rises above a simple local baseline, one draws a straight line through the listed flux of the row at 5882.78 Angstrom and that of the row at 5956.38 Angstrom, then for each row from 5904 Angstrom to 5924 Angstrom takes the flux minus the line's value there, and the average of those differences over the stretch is 2.7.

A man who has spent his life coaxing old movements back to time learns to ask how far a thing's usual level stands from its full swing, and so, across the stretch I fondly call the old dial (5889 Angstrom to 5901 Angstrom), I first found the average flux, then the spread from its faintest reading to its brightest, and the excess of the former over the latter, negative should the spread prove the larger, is 14.4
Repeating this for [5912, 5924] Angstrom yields 19.0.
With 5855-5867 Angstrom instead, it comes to 18.7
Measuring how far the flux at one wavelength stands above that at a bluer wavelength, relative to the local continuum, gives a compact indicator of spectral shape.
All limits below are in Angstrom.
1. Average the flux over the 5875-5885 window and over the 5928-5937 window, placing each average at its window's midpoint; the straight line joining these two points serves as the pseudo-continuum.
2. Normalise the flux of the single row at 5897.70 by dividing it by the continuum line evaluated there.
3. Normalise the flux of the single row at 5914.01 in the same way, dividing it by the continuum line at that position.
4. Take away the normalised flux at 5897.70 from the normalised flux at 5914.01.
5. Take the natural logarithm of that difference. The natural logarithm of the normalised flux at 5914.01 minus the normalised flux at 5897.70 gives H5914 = -1.6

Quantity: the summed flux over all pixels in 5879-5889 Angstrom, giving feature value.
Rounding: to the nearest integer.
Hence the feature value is 143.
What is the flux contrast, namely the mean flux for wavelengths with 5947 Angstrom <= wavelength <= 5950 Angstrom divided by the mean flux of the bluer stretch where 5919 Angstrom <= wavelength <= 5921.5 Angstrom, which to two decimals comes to 0.96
